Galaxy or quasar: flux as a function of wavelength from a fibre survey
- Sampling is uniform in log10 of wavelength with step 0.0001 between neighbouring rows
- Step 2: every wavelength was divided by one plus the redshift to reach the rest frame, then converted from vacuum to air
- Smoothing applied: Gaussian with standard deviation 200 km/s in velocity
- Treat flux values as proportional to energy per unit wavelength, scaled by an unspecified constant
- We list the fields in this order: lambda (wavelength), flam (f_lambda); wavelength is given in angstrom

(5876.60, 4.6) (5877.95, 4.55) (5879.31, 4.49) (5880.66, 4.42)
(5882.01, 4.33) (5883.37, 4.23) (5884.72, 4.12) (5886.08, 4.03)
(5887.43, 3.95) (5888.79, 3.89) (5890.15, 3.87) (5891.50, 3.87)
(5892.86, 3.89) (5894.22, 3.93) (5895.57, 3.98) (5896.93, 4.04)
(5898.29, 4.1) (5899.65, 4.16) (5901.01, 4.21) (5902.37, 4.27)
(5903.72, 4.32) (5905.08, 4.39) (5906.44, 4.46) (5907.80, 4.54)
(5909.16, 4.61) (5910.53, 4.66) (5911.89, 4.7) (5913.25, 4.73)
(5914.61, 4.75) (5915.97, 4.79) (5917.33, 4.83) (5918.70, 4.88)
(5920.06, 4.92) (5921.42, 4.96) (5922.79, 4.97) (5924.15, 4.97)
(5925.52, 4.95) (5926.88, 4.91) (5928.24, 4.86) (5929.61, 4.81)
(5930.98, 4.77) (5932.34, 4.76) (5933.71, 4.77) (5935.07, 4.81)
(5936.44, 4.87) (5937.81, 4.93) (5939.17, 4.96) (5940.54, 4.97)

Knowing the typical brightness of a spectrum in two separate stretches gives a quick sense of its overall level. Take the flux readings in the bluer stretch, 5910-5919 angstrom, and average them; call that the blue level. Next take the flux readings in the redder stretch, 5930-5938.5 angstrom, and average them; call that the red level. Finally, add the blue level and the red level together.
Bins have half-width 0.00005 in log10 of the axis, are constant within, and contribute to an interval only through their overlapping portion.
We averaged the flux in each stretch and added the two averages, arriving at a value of 9.6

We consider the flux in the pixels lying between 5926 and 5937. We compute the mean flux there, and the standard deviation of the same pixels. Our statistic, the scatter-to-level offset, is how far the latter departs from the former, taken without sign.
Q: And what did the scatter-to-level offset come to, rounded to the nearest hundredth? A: 4.77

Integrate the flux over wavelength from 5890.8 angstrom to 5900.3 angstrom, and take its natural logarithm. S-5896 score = 3.64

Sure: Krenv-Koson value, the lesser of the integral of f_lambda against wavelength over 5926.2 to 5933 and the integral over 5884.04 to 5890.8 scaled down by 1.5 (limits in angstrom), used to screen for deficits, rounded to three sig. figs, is 17.9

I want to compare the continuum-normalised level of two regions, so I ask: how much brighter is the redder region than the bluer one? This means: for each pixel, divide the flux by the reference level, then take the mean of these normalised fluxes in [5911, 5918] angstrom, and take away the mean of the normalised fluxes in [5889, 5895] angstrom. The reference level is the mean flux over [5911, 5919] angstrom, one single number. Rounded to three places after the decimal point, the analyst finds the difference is 0.182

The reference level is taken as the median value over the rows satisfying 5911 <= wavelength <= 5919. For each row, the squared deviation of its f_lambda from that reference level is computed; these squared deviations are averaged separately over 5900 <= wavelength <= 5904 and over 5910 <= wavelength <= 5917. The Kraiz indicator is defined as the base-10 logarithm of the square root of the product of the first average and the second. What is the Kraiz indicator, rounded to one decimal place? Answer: -1.5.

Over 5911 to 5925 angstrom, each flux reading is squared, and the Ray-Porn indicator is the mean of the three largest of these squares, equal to 24.7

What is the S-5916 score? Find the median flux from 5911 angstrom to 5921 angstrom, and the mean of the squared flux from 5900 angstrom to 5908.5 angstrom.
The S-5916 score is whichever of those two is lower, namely 4.79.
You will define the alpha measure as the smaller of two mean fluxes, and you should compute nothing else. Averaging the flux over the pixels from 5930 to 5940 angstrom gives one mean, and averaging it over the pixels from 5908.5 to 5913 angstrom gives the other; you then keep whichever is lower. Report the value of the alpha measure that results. 4.66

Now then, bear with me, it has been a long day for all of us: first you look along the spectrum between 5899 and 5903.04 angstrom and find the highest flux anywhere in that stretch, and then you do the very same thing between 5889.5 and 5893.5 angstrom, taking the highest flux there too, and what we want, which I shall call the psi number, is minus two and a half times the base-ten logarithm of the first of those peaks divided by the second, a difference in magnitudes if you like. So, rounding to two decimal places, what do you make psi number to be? -0.10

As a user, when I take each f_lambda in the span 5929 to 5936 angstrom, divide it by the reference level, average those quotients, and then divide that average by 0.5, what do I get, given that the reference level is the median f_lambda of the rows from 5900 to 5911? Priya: 2.2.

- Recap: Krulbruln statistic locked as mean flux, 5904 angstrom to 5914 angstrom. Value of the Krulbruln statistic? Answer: 4.6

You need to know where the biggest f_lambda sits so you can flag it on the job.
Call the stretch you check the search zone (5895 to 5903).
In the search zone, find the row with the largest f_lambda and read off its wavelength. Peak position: 5902.37 angstrom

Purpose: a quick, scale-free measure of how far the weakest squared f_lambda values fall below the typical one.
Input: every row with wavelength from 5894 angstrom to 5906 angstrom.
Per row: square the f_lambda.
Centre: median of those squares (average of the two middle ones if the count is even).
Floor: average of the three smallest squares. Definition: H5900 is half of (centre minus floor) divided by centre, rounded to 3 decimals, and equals 0.042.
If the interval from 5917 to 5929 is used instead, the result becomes 0.013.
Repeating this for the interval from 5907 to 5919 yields 0.026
